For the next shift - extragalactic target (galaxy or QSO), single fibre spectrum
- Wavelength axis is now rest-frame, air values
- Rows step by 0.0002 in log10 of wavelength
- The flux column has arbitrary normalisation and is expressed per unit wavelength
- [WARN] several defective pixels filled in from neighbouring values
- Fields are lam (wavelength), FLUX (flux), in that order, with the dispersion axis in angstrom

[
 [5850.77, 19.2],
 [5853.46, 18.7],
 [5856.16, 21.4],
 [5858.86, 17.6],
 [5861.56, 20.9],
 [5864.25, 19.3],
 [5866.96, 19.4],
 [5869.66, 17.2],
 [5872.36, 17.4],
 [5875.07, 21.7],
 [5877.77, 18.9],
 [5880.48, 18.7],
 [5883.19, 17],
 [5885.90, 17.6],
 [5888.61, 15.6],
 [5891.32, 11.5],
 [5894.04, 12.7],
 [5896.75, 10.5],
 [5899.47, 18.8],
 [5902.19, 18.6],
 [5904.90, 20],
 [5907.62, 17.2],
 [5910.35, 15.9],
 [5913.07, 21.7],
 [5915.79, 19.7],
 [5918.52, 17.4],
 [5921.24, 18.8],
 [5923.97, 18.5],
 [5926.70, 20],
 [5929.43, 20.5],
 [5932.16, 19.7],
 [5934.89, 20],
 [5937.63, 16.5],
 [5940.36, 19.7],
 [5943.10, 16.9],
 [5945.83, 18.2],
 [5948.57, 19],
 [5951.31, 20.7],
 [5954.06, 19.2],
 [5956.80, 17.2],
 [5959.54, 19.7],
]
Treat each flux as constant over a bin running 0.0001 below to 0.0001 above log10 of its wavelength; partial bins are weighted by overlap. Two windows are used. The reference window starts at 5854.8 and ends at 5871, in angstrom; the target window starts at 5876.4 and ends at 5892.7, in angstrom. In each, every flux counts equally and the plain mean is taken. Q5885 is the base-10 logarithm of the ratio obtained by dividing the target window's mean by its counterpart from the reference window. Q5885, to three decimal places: -0.067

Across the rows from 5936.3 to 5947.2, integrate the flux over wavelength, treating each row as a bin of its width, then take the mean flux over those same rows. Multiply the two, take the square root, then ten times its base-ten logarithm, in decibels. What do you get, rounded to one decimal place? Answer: 17.7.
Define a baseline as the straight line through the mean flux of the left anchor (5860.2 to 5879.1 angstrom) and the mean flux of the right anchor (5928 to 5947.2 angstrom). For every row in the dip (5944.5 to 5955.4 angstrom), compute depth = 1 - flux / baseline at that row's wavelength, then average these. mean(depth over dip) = -0.03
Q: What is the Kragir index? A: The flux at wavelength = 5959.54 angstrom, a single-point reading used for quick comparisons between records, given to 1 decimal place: 19.7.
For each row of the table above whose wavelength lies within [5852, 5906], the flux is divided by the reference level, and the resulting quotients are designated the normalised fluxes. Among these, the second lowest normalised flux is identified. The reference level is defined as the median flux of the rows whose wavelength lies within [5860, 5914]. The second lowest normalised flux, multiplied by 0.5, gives 0.32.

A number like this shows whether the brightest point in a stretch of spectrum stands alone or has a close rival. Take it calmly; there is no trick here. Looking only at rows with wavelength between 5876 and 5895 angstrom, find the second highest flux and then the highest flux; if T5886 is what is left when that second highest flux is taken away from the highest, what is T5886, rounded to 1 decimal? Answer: 0.2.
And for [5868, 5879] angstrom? 2.8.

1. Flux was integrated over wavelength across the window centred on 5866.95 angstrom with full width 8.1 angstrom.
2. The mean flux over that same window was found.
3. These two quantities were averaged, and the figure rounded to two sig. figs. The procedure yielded 85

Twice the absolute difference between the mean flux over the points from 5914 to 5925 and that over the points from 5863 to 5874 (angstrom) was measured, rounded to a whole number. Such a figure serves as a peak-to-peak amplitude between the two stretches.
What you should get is 1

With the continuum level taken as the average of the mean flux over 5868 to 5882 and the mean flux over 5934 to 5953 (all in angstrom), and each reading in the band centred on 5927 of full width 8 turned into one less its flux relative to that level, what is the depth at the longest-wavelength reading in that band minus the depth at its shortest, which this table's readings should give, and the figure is -0.11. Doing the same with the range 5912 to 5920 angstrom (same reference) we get 0.23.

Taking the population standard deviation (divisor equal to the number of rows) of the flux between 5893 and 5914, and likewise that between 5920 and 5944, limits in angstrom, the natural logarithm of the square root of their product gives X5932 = 0.77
